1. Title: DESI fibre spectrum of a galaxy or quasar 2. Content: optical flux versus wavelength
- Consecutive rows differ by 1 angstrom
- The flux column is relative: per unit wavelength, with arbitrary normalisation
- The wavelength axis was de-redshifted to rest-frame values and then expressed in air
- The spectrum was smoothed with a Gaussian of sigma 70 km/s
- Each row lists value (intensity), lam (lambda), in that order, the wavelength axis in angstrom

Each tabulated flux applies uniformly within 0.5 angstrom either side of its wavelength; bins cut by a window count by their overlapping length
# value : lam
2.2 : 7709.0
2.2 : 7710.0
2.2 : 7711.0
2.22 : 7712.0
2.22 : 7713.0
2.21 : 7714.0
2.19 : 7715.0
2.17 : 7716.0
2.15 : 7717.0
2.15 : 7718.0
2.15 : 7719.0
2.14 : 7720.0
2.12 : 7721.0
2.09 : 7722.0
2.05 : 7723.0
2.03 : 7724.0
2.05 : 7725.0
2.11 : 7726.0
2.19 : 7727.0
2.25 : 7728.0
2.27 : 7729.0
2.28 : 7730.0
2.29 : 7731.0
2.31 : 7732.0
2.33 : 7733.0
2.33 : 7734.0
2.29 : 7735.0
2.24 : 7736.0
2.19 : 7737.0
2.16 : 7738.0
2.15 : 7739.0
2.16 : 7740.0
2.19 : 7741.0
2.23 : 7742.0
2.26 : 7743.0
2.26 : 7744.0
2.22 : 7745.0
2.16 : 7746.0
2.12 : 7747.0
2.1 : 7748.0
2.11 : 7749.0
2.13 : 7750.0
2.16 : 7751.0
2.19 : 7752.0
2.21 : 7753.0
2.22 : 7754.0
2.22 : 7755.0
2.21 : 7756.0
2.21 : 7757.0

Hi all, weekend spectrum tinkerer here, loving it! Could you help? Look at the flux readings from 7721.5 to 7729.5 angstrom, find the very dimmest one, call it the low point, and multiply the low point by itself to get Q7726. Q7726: 4.12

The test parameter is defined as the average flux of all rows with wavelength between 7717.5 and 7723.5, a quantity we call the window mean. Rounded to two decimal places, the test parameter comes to 2.12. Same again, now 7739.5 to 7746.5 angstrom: 2.21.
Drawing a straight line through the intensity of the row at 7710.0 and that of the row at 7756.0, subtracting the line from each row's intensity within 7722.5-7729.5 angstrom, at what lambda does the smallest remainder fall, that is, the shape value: 7724.0 angstrom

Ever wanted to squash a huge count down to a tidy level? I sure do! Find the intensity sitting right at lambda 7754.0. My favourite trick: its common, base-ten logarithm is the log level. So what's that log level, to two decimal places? 0.35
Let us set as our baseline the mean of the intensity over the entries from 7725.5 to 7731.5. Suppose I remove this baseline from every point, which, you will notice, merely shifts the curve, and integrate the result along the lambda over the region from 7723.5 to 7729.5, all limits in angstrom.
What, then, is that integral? -0.49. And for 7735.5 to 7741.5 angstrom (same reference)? -0.30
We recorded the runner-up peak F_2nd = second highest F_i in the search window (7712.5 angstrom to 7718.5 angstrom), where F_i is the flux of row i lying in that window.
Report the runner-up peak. 2.21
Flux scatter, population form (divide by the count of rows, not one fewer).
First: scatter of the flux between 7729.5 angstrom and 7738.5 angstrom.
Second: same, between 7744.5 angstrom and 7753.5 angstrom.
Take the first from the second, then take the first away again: -0.07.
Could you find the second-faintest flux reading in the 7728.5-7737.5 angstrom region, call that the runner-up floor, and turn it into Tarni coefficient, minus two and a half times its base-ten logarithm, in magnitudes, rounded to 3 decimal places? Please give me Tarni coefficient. -0.876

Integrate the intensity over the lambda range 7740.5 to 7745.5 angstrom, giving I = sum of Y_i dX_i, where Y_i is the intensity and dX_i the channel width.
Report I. 11.2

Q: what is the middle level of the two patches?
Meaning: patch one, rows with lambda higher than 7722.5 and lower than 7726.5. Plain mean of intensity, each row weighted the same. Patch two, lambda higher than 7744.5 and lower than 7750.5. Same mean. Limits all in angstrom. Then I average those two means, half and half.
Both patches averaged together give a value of 2.10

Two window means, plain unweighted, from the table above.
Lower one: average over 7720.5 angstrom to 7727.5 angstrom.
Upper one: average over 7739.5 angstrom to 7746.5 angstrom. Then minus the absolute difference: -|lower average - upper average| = -0.12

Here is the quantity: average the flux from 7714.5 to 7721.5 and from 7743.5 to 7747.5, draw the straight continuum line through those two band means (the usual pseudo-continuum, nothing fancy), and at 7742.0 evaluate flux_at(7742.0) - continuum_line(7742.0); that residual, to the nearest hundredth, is 0.04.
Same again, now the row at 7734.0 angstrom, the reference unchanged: 0.16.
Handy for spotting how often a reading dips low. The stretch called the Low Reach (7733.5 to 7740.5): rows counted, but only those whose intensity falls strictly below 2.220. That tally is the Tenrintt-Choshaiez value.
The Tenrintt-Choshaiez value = 4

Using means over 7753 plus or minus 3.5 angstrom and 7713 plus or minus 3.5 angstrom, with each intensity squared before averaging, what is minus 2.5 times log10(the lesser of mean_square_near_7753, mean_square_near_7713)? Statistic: -1.70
